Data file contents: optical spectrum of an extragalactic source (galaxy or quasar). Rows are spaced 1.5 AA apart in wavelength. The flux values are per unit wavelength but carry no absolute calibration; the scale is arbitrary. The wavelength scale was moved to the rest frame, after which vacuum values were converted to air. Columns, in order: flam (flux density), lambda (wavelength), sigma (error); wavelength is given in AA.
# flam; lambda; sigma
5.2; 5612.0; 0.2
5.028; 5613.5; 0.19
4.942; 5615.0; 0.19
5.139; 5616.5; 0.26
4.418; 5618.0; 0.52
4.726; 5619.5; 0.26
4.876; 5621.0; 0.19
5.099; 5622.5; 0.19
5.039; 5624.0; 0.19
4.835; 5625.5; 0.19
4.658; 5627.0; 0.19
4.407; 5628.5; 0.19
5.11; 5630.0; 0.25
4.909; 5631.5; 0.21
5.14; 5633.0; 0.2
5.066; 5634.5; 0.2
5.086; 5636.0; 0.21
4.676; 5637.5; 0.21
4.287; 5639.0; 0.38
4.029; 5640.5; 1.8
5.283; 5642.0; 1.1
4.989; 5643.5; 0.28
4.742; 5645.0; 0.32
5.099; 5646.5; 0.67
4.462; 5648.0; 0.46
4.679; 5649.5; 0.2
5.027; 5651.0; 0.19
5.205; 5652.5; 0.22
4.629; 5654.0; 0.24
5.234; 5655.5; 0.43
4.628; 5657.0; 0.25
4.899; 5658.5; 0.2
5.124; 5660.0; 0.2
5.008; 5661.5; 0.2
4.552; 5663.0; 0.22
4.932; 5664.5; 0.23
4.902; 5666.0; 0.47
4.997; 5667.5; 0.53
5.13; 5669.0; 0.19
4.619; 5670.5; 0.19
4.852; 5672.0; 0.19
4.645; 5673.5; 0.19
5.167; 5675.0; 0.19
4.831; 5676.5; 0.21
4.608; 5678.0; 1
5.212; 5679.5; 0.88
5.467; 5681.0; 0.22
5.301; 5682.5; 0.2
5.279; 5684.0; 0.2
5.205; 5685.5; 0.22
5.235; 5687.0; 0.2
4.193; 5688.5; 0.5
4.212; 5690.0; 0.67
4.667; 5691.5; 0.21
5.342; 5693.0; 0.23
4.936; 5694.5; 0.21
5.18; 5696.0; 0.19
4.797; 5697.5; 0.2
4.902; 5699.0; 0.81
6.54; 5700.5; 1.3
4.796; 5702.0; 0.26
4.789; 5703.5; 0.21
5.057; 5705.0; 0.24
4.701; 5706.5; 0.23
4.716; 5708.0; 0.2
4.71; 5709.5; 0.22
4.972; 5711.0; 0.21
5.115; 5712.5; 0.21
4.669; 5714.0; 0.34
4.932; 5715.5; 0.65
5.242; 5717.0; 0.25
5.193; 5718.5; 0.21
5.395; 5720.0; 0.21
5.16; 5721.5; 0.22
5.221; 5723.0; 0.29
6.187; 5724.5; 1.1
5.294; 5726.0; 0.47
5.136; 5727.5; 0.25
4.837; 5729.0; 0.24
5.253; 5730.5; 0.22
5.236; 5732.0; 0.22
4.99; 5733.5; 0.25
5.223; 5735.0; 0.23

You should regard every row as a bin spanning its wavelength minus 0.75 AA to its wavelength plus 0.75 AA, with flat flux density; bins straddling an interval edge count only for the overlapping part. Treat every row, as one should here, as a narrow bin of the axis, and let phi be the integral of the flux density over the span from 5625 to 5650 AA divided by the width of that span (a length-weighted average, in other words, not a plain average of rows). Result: 4.79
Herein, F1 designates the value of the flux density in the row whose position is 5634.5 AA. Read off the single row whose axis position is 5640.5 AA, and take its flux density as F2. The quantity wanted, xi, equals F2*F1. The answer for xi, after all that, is 20.4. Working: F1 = 5.066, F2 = 4.029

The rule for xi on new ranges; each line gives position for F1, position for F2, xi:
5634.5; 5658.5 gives 24.8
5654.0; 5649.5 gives 21.7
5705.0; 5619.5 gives 23.9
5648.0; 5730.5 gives 23.4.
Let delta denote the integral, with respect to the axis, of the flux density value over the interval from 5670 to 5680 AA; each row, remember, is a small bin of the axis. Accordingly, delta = 48.4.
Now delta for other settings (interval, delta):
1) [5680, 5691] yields 54.8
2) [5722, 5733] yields 58.3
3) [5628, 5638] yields 49.3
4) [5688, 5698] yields 47.7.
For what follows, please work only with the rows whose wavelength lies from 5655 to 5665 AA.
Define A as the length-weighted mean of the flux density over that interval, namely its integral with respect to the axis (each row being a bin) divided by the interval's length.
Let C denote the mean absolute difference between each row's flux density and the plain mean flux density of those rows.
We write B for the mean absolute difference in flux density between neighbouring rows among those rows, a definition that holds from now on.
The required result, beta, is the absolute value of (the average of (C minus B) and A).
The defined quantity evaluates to 2.37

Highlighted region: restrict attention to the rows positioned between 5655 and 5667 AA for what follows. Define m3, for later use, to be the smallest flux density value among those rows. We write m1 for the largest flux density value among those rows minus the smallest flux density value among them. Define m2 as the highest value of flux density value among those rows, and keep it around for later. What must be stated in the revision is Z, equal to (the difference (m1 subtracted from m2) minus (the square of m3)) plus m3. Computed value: -11.6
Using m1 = 0.7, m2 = 5.234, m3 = 4.552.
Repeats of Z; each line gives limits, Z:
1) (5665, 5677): -12.1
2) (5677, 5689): -9.2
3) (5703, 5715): -12.5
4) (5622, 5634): -10.6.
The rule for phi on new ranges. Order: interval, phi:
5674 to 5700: 4.98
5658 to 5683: 4.95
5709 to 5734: 5.16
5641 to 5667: 4.90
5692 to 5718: 5.02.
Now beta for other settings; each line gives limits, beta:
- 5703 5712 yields 2.39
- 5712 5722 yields 2.51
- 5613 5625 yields 2.42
